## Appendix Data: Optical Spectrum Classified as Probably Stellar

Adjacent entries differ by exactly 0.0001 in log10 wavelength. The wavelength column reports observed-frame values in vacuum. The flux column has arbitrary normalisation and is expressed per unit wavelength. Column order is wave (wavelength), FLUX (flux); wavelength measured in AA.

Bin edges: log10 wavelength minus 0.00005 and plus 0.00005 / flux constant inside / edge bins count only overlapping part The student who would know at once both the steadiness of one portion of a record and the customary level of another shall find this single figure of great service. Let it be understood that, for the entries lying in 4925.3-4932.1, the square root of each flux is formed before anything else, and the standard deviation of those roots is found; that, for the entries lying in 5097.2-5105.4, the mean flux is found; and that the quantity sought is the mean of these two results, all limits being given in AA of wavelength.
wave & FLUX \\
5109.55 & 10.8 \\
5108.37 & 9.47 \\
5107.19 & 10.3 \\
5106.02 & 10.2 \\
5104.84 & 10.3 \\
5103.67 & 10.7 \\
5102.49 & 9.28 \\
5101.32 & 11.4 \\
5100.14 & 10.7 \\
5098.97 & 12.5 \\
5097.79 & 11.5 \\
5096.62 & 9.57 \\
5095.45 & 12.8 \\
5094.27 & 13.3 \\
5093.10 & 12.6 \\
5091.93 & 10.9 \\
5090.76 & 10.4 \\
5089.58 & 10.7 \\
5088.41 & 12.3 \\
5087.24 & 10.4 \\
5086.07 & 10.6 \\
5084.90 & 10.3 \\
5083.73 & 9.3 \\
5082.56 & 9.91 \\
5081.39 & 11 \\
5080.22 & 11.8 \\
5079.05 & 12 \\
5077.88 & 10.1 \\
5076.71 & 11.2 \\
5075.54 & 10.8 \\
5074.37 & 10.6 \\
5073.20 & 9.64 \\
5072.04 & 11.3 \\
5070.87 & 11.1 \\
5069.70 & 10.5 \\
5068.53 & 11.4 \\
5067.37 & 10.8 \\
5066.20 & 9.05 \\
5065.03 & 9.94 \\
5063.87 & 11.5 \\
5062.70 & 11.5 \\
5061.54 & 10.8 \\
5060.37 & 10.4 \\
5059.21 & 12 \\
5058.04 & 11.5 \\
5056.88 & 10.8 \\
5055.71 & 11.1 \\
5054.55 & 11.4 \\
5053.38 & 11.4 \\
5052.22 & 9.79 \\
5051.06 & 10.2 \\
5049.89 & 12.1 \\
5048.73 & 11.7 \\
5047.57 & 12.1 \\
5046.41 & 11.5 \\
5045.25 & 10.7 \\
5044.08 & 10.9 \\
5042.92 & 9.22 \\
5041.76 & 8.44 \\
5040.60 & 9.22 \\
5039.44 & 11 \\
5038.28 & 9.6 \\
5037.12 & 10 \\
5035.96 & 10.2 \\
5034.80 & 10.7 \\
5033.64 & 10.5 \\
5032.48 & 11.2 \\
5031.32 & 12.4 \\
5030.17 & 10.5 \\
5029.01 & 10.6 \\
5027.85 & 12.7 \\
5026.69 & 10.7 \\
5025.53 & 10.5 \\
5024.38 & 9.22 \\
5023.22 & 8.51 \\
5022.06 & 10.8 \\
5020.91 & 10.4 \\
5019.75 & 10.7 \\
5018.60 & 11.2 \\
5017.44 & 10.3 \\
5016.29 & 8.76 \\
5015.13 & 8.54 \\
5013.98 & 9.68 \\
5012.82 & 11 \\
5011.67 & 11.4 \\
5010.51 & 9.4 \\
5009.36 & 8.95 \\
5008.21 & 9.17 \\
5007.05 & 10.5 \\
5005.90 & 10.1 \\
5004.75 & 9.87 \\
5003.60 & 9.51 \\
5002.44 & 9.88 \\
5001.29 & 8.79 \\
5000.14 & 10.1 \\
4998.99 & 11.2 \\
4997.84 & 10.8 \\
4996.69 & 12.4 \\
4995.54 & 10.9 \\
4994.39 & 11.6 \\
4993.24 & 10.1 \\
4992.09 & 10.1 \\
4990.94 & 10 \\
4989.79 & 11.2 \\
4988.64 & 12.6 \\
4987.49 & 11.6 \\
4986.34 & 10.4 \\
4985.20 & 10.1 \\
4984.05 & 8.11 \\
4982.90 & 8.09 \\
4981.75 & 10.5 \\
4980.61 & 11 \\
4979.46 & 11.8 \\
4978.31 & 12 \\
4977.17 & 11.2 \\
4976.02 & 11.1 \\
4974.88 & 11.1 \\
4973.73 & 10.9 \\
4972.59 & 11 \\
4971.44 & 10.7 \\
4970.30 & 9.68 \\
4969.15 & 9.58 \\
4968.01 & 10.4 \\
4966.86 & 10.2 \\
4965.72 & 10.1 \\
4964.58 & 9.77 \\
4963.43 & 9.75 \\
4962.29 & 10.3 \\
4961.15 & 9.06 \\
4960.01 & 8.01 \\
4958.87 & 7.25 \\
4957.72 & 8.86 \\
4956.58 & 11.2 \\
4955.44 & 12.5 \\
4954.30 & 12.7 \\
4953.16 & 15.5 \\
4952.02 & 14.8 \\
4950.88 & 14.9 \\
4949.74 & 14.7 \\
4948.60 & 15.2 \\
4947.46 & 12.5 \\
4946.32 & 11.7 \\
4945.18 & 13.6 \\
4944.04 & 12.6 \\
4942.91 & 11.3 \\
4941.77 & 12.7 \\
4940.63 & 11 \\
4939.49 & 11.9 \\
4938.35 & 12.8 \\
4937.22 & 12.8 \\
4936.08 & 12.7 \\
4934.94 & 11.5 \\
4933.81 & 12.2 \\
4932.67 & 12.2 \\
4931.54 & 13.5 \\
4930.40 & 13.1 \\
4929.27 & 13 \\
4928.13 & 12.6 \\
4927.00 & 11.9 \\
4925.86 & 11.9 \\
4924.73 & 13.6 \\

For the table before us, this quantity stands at 5.50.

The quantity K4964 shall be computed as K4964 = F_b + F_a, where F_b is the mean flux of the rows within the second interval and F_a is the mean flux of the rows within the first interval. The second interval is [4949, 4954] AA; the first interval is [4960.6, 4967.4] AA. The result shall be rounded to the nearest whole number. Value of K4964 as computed 25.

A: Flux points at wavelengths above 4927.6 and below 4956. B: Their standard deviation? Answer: 1.2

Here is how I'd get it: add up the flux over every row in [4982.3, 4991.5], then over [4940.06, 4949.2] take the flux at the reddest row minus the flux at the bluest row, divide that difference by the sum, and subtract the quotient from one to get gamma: 0.95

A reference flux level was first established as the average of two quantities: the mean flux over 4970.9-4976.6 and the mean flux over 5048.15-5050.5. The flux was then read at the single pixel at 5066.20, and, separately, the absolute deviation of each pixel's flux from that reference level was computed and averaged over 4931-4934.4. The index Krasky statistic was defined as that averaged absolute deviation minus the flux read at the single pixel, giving -7.8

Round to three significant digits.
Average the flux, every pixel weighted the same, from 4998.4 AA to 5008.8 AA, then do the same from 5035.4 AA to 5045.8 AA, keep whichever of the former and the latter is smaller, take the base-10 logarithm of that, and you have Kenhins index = 0.996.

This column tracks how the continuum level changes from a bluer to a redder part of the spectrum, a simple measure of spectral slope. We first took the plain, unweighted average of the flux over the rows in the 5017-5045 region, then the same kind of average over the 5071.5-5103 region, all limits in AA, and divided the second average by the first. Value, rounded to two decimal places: 1.06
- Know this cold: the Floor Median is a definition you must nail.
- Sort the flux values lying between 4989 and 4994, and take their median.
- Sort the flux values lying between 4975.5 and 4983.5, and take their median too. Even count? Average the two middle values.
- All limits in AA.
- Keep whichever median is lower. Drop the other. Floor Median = 10.1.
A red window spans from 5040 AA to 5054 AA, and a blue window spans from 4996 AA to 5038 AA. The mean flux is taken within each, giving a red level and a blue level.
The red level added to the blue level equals 20.9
